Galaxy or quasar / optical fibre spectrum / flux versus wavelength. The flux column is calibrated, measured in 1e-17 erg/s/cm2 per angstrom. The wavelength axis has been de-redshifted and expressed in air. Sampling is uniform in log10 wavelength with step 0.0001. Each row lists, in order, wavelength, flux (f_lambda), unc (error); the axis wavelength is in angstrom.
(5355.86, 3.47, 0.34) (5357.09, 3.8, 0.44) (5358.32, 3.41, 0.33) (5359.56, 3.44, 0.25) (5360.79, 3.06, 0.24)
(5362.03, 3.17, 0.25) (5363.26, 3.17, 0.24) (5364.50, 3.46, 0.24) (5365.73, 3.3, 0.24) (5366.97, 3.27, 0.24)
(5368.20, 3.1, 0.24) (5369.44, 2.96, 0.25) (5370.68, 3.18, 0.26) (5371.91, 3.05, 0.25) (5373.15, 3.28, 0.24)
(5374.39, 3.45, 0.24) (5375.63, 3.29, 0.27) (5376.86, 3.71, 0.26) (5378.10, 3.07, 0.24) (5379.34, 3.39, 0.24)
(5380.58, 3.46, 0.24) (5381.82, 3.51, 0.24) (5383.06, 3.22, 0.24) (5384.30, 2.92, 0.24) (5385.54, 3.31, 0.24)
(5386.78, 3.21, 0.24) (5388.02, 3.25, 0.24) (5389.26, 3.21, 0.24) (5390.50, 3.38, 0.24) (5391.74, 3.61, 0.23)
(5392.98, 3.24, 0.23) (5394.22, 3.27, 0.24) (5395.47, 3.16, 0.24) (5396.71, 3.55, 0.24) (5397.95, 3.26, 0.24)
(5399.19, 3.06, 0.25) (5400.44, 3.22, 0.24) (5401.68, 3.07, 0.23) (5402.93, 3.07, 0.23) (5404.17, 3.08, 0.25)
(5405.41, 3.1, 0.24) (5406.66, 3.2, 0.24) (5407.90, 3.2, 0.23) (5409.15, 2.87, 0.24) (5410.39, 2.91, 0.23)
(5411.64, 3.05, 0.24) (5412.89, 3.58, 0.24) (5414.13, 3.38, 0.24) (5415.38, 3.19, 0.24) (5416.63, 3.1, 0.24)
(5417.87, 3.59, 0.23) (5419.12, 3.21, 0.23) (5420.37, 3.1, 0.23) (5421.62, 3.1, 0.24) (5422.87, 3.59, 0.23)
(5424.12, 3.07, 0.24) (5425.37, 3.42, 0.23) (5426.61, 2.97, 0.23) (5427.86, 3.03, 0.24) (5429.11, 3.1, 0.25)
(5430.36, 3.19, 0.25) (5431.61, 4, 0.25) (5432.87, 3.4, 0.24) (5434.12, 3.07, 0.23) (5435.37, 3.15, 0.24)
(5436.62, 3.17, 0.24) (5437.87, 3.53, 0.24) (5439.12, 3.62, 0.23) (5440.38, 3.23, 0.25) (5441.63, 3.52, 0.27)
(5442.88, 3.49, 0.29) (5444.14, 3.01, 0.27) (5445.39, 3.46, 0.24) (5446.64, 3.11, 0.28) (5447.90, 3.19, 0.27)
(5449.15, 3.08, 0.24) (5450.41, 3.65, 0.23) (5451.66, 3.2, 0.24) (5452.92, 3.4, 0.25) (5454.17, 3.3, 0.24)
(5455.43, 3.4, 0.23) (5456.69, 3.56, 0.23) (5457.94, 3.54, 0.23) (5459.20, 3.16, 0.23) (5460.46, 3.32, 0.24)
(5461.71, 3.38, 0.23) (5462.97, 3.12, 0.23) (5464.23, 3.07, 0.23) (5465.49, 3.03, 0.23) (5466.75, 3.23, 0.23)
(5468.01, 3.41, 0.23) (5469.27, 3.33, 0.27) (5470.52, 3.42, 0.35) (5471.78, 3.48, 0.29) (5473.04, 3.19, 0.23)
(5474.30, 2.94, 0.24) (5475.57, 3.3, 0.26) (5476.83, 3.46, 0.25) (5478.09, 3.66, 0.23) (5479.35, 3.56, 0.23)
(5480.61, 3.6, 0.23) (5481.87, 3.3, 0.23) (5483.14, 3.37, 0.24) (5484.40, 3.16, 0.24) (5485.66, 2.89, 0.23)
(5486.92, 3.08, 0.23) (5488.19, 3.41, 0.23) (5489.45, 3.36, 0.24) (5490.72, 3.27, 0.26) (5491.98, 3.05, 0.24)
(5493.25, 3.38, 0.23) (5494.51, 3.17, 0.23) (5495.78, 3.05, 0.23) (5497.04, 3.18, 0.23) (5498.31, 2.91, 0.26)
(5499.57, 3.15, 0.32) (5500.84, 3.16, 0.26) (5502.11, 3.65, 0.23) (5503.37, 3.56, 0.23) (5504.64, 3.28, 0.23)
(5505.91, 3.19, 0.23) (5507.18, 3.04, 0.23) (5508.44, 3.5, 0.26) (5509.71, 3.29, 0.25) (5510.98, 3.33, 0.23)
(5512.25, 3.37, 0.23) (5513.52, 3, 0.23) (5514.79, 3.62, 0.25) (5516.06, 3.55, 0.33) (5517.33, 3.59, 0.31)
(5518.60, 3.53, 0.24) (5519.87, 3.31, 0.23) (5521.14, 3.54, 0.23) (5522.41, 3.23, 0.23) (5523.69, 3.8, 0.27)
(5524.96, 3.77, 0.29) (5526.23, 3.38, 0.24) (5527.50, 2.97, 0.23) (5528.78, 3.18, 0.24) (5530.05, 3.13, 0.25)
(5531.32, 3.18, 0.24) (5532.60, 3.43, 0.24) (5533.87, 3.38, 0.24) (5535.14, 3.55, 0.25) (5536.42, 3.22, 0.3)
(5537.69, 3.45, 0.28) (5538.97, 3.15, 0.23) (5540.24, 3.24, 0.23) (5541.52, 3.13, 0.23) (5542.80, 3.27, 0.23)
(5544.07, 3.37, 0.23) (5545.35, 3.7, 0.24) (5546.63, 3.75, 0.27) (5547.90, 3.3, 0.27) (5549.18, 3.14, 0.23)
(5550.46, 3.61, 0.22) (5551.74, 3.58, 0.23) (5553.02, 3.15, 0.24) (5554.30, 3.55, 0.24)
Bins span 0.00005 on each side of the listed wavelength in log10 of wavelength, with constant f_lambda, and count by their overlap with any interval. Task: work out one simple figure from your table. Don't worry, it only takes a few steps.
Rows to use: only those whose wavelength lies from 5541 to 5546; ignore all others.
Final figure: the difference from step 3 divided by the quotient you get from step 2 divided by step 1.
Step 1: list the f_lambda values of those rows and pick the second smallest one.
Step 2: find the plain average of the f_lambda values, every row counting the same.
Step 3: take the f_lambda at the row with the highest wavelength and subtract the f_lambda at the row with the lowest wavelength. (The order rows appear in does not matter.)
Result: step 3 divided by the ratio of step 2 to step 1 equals 0.55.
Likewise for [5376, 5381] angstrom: -0.25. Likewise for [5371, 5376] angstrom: 0.24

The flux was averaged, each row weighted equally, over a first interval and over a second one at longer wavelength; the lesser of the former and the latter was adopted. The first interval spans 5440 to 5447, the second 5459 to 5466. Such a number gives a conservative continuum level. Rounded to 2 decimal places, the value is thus 3.18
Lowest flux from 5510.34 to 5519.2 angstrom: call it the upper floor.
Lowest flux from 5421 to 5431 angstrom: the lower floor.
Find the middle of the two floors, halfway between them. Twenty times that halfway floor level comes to 60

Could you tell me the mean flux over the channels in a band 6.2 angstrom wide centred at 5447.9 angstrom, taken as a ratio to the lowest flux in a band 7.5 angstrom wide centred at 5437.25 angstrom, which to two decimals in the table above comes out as 1.07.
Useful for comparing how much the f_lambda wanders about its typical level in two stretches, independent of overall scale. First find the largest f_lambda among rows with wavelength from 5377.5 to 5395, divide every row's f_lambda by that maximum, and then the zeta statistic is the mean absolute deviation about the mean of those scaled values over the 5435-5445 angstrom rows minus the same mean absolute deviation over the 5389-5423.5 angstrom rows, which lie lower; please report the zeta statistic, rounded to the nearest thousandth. 0.012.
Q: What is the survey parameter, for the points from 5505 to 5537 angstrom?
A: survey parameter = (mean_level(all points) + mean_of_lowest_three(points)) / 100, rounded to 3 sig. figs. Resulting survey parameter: 0.0637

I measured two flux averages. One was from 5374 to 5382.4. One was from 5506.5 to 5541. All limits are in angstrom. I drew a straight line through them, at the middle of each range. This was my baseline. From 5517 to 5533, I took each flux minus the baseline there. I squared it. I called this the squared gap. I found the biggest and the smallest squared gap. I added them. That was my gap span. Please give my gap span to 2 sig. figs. 0.19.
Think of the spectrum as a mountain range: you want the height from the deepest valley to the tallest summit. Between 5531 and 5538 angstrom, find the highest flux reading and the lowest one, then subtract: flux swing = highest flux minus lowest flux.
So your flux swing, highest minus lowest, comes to 0.37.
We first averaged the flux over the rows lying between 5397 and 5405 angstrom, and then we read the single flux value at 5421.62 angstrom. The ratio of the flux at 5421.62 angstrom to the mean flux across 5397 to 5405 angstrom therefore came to 0.99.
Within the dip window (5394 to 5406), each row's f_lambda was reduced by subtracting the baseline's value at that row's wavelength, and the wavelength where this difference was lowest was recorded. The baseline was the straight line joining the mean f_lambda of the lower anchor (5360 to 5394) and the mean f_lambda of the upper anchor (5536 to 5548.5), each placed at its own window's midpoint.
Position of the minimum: 5399.19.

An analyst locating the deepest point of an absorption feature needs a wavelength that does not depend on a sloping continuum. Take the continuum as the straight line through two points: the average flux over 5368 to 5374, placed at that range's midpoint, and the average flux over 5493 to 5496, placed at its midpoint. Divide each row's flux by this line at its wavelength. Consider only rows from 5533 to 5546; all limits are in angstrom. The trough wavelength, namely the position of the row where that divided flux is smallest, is 5541.52 angstrom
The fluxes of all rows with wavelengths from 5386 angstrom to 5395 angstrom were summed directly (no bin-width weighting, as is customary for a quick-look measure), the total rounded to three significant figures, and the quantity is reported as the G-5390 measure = 23.2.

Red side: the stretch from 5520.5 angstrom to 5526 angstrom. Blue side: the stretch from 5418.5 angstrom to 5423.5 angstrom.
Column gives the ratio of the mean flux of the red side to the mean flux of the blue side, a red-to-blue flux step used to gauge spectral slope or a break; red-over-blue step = 1.10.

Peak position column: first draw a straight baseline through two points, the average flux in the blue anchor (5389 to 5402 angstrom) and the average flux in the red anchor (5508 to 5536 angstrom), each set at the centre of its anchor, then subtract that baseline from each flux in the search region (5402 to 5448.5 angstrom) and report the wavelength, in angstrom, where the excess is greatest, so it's 5431.61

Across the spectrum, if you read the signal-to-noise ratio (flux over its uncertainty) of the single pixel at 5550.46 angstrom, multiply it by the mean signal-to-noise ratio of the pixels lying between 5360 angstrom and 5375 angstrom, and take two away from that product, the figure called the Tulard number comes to 214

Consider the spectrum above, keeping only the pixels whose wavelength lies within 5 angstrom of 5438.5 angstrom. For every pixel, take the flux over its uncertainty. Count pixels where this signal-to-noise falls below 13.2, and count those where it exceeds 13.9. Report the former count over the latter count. 2.00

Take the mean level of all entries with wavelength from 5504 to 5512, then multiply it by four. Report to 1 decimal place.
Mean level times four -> 13.1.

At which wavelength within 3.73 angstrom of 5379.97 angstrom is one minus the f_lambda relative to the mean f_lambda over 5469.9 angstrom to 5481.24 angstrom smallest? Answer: 5376.86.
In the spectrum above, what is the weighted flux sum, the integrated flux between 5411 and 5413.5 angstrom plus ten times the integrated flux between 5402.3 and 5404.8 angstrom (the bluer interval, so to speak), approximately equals 85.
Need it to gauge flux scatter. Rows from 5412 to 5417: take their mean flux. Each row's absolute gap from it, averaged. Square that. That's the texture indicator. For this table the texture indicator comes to 0.028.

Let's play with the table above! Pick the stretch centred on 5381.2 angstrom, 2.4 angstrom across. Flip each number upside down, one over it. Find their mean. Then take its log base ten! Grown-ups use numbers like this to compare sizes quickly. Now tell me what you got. -0.542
